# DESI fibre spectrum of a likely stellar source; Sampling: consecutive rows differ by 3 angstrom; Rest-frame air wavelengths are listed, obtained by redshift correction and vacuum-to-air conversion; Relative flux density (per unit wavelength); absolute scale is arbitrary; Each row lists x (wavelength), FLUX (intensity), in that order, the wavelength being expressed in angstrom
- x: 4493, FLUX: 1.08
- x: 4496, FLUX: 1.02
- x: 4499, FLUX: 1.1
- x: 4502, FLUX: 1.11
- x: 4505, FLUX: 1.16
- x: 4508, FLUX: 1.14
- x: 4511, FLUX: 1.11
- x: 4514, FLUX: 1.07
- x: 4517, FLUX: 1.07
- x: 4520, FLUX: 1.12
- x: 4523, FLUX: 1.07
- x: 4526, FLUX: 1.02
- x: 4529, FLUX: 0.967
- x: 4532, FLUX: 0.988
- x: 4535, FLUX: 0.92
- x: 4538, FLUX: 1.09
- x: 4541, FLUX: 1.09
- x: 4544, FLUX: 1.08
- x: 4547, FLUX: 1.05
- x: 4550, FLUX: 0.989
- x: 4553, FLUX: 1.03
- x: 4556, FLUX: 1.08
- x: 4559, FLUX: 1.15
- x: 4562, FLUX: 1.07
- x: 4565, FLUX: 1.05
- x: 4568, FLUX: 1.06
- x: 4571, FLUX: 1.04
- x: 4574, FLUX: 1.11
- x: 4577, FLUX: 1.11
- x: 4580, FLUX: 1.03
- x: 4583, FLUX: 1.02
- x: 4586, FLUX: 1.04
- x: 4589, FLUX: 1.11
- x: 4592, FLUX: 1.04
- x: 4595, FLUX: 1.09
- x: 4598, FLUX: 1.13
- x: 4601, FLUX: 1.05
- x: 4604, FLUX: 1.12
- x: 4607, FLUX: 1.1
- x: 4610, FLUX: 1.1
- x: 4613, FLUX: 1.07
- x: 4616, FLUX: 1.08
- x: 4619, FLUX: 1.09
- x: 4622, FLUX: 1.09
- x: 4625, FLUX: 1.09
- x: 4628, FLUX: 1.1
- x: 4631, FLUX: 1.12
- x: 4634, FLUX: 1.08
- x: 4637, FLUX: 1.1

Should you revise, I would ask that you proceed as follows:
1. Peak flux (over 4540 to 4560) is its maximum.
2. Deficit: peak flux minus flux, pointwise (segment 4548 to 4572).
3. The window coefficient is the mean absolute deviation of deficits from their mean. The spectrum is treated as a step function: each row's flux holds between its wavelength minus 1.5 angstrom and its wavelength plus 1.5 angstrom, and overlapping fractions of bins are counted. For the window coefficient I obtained 0.031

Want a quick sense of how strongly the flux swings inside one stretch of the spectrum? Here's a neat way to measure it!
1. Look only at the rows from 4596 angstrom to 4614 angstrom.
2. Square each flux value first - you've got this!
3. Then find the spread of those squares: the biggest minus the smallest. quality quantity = 0.17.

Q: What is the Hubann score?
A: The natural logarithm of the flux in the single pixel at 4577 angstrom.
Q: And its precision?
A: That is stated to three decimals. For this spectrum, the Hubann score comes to 0.104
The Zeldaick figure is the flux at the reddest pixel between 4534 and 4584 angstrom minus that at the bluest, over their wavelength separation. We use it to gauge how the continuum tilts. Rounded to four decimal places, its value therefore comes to 0.0021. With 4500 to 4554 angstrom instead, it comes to -0.0016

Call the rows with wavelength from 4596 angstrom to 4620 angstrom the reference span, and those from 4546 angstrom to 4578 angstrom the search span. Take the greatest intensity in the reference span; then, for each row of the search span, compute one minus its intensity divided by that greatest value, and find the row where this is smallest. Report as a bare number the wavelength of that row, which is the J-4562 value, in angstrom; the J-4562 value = 4559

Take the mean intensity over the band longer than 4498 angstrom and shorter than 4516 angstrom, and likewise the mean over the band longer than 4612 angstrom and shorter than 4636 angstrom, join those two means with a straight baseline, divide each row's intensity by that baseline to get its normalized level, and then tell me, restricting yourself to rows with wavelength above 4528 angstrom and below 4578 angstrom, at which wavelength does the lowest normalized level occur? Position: 4535 angstrom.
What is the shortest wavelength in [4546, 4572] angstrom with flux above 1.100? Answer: 4559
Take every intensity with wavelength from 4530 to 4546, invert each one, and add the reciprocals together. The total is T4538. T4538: 4.86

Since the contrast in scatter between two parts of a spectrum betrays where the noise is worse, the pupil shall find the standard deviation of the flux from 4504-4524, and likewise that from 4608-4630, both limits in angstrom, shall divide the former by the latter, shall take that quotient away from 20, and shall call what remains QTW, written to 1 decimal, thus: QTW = 16.5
